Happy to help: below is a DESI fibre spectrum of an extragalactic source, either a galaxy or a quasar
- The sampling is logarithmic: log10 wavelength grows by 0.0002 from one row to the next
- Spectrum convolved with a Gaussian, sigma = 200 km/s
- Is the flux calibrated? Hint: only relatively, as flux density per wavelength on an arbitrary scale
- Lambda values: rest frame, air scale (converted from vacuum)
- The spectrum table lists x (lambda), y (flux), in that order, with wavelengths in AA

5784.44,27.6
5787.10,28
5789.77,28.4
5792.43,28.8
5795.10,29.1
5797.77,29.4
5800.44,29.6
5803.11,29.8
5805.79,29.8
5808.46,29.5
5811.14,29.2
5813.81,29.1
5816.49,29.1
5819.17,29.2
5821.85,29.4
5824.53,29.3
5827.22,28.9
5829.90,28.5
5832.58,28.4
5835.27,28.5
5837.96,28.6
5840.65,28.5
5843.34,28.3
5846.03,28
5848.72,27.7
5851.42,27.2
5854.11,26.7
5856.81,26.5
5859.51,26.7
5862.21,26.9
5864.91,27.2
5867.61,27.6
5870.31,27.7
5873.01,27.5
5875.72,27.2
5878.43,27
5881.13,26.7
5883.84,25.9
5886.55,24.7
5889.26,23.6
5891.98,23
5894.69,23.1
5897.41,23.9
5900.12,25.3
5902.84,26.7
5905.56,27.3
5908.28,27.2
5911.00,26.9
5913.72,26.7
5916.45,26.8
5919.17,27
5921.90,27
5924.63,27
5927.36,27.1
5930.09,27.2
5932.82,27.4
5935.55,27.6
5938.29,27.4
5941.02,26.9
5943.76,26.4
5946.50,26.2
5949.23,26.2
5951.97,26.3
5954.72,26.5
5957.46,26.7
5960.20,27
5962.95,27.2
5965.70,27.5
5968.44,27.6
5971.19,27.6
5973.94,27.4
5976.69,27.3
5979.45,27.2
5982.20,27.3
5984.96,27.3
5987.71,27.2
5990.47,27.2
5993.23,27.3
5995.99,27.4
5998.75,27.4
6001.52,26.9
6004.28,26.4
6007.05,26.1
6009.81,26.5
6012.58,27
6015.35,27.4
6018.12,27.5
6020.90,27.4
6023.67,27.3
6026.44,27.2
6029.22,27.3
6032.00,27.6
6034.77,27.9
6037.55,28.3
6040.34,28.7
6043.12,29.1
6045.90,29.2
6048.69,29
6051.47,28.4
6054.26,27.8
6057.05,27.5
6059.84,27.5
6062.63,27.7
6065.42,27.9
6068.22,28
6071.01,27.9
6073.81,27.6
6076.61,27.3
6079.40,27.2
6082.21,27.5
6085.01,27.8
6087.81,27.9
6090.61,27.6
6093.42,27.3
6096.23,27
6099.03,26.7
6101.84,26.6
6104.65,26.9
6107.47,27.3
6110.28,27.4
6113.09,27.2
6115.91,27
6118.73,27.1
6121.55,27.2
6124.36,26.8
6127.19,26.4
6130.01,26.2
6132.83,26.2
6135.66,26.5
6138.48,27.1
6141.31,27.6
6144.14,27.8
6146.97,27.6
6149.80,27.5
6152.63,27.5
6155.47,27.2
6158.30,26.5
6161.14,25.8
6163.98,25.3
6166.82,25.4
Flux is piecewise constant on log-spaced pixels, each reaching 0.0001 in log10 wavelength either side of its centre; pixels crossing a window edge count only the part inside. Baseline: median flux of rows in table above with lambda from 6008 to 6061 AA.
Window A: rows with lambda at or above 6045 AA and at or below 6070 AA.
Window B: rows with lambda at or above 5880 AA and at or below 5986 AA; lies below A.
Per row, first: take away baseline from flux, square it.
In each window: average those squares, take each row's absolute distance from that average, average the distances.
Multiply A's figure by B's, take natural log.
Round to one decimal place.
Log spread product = 1.0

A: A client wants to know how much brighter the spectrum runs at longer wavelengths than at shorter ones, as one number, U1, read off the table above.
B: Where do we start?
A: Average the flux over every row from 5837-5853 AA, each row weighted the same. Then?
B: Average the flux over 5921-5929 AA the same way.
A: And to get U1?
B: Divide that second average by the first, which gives 0.96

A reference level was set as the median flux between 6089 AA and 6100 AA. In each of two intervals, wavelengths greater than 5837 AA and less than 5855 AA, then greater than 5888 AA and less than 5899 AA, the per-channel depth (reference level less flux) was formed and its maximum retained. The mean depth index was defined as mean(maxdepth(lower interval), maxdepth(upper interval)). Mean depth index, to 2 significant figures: 2.3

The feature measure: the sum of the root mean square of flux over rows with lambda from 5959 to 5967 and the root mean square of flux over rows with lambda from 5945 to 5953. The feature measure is 53.5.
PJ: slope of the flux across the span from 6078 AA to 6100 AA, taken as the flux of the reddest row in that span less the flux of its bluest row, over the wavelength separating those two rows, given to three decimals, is -0.025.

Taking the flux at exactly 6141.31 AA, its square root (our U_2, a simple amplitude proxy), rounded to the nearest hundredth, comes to 5.25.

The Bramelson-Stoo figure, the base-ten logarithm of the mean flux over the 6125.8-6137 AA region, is 1.42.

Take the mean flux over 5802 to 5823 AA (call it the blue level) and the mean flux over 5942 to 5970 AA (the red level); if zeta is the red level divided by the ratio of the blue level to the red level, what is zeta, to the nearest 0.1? 24.4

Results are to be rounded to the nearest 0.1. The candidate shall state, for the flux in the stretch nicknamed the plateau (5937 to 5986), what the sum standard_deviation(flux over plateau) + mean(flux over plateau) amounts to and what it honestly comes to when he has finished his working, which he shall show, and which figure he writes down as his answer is 27.5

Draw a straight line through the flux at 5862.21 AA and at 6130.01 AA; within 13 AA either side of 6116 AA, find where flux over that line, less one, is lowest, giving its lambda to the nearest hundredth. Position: 6127.19 AA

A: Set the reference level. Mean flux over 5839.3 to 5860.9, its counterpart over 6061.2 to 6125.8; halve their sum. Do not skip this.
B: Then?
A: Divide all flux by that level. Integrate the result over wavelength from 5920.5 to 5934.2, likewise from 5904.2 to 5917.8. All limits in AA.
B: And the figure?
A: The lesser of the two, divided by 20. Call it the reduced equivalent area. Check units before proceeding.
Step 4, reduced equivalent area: 0.670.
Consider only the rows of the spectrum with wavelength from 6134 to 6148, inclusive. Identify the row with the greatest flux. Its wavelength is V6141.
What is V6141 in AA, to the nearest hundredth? 6144.14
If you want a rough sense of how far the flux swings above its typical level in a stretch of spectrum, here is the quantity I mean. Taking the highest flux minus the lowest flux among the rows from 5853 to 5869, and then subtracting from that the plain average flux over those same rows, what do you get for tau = -25.8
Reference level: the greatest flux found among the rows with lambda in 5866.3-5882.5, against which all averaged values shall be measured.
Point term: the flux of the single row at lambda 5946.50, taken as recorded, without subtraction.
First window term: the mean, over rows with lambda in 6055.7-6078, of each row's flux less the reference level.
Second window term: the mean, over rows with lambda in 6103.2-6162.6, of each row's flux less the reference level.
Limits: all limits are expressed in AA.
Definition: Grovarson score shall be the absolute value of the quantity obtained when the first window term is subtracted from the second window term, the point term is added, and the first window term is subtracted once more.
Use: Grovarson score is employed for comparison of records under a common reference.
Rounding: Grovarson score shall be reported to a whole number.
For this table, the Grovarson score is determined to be 26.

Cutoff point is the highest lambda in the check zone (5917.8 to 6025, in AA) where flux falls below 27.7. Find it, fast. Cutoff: 6023.67 AA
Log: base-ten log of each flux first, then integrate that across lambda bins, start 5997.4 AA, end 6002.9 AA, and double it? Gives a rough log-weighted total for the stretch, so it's 15.8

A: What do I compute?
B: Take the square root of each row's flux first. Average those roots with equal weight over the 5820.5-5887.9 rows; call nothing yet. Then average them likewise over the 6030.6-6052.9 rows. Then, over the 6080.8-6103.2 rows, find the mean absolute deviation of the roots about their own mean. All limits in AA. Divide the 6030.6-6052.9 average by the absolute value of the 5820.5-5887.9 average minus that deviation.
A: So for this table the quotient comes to 1.02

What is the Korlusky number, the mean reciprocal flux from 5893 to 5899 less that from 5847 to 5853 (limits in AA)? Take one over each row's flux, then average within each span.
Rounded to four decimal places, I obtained 0.0061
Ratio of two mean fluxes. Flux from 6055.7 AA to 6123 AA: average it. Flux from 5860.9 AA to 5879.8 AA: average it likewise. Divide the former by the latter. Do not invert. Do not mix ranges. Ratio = 1.00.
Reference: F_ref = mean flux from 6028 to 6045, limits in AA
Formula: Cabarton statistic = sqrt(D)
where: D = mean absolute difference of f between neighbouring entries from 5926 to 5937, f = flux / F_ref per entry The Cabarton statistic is 0.077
